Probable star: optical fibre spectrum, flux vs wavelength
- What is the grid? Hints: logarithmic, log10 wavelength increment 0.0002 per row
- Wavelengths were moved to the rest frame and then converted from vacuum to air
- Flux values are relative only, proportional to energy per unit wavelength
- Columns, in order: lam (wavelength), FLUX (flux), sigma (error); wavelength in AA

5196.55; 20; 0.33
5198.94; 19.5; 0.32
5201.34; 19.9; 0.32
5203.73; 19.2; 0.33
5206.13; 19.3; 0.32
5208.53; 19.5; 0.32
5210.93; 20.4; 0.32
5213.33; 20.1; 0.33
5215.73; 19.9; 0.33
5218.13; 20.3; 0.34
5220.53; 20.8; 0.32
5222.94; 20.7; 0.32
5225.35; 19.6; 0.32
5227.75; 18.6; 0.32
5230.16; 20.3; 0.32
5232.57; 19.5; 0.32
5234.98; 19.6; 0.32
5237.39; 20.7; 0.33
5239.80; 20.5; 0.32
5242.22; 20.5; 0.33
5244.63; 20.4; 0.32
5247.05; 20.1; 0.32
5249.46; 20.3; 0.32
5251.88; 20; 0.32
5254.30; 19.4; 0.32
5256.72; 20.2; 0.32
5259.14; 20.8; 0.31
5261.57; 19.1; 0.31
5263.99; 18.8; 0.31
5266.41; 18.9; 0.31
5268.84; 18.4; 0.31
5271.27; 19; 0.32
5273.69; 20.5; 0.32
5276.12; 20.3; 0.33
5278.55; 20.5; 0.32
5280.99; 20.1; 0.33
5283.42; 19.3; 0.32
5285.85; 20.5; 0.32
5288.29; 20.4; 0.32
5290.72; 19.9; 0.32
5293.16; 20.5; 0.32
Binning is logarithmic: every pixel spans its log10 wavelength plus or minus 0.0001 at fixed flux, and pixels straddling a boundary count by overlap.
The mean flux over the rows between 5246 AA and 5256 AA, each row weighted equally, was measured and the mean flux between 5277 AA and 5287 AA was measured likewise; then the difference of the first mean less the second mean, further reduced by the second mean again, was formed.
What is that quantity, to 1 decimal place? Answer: -20.2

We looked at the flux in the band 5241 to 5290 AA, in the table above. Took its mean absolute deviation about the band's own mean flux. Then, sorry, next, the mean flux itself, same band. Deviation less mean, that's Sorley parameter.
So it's -19.3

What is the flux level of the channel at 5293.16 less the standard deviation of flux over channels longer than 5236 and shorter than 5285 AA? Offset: 19.8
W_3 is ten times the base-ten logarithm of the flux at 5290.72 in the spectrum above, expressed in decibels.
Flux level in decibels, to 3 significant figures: 13.0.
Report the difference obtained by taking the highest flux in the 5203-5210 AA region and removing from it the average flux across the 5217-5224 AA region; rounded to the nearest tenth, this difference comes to -1.1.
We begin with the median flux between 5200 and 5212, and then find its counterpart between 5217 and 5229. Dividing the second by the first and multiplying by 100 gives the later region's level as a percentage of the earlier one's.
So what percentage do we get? 104.1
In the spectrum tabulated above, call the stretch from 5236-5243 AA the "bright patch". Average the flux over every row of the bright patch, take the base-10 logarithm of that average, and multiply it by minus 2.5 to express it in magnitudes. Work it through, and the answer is -3.28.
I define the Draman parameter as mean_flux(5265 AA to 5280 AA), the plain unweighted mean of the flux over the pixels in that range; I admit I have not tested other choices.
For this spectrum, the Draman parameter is 19.6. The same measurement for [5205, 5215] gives 19.8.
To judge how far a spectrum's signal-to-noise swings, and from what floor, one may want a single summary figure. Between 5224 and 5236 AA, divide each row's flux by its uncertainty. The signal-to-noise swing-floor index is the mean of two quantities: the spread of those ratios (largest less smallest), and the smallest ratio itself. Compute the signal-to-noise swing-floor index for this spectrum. 31.7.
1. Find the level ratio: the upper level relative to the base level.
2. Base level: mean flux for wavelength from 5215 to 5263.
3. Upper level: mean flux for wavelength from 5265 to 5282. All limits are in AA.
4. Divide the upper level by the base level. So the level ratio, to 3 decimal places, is 0.980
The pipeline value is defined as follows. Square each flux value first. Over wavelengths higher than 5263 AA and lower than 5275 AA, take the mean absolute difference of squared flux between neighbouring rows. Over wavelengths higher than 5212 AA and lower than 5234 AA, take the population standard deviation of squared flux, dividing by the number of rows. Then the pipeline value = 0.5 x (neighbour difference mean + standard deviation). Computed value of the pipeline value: 26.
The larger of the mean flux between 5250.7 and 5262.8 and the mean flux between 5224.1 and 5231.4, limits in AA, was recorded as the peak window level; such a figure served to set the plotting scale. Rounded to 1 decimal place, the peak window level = 19.9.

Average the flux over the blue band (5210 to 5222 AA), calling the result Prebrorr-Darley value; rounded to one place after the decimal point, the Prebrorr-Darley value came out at 20.3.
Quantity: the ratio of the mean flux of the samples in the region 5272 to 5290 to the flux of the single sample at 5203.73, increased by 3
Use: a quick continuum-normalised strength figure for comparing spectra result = 4.05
